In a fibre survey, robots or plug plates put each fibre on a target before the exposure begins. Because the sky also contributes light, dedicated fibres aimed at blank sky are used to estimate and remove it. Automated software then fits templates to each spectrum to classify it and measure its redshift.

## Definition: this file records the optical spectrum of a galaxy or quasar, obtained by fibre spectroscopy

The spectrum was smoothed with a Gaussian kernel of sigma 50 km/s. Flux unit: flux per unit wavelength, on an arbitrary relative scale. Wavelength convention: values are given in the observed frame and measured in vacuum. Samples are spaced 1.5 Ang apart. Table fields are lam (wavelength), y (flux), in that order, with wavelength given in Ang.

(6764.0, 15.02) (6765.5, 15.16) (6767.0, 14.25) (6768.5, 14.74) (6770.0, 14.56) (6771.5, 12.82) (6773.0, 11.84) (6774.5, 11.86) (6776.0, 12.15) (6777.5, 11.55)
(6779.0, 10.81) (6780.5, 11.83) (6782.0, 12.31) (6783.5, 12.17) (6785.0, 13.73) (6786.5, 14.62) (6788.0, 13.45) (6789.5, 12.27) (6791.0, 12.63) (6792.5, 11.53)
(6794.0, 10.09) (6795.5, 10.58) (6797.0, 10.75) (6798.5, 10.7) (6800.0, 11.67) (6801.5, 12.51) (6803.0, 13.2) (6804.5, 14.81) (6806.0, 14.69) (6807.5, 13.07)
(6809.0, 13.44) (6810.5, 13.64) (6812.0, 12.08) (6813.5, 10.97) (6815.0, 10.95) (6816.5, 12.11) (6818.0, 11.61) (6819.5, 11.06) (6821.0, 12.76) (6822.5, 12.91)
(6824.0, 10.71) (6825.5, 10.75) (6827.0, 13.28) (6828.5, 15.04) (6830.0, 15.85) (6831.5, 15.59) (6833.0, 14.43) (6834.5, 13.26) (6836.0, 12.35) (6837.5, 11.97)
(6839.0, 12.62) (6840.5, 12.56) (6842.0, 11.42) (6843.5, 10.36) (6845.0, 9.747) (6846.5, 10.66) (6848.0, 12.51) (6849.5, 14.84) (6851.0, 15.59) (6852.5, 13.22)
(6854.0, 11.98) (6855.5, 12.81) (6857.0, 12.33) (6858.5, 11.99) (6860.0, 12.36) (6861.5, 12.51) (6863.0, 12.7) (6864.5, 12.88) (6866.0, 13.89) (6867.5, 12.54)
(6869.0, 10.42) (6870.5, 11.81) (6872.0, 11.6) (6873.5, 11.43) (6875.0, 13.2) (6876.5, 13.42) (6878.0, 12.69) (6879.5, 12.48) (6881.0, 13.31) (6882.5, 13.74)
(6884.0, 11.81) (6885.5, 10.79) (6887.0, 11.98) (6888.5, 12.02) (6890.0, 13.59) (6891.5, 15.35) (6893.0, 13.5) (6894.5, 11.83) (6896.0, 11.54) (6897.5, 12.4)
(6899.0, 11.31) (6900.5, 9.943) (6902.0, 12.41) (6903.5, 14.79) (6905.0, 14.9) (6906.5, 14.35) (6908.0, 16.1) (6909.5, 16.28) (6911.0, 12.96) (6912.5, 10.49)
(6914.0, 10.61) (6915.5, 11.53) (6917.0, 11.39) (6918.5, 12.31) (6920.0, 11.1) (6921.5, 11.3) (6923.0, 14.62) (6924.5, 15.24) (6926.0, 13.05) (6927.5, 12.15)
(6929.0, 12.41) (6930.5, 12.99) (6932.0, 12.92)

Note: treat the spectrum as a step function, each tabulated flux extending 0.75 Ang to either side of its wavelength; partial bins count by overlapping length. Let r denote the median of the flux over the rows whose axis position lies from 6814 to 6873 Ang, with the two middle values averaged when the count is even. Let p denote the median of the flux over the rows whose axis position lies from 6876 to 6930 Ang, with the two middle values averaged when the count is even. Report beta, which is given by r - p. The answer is 0.1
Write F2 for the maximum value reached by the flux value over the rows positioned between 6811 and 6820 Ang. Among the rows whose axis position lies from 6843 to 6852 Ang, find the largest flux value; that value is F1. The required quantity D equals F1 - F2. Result 3.5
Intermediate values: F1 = 15.59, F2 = 12.11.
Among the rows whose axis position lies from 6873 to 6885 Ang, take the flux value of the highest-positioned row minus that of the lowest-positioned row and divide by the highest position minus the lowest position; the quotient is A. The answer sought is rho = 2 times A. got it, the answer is 0.1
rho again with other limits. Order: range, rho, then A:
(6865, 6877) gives -0.1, -0.04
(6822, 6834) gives 0.3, 0.14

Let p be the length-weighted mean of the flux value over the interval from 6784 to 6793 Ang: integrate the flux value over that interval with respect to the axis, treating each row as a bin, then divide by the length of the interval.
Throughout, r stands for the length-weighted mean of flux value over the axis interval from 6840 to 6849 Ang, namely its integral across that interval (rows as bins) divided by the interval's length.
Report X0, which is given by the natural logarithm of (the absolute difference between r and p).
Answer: 0.6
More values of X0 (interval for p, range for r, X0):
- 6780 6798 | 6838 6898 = -1.2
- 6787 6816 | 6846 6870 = -0.8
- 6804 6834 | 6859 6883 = -0.8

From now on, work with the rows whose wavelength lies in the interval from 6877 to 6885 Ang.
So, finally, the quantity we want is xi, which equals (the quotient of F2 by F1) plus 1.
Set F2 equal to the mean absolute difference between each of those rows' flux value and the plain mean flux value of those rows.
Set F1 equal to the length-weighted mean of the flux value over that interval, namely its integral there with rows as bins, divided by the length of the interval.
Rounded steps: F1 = 12.8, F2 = 0.6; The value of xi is 1.05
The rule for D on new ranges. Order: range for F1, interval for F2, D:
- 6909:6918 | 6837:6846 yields 3.7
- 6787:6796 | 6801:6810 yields -1.4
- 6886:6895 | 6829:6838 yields -0.5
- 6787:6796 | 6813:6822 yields 0.7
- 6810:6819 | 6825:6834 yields -2.2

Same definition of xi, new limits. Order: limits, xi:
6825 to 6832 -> 1.12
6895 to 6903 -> 1.06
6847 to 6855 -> 1.09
